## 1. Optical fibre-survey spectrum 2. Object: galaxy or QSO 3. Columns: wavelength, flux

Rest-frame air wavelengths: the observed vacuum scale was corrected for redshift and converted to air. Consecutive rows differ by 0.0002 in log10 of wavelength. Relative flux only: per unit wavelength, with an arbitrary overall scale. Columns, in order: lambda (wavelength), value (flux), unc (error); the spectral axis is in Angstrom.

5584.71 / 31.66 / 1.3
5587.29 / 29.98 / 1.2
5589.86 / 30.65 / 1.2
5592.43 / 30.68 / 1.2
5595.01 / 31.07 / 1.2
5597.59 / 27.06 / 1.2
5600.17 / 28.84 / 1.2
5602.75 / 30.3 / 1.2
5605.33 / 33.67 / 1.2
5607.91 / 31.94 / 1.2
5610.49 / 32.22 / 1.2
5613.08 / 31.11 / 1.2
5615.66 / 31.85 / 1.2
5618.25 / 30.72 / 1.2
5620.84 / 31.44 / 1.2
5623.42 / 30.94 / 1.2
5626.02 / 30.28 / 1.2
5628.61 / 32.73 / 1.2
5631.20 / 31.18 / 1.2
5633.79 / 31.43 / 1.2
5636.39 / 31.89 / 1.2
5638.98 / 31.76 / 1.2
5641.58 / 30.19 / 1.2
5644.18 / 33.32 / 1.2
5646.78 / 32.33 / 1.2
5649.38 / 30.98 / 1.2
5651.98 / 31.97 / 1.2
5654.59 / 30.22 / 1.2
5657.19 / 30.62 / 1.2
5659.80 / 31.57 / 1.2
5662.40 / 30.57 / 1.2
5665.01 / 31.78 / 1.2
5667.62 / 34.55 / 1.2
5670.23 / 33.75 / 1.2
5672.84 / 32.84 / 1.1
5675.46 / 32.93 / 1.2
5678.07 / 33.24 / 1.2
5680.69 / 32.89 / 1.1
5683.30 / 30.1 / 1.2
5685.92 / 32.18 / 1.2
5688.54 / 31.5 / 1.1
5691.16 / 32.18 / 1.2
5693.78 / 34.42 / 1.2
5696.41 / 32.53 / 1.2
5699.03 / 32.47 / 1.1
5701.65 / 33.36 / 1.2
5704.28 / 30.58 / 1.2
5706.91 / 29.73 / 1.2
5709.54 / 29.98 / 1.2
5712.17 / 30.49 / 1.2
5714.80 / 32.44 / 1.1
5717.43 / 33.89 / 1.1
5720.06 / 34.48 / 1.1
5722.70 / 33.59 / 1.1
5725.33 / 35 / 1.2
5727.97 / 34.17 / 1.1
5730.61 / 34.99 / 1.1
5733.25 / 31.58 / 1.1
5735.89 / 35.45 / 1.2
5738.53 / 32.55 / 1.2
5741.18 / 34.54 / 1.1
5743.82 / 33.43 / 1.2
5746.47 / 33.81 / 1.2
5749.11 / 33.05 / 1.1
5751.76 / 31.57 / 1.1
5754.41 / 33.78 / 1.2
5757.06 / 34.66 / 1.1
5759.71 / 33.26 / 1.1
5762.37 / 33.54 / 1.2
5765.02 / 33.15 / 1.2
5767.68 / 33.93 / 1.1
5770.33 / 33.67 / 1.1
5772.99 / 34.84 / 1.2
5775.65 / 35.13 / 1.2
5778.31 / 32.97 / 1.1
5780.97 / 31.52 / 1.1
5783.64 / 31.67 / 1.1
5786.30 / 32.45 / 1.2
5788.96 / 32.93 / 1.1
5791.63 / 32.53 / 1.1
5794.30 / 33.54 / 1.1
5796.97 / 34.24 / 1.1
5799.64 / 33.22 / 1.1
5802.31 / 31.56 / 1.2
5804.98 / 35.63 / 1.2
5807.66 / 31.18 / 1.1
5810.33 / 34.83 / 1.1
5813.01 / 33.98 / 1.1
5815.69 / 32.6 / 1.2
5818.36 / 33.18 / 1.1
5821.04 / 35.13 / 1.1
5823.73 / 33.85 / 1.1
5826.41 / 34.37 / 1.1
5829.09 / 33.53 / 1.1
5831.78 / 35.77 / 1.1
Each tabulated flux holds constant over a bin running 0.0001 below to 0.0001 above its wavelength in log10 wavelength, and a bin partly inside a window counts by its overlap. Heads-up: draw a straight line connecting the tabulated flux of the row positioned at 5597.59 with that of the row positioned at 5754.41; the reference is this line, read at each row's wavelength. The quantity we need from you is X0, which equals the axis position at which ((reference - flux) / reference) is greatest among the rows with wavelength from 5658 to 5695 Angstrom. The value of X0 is 5683.30 Angstrom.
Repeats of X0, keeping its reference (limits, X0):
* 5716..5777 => 5751.76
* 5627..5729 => 5706.91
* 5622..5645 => 5641.58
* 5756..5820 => 5807.66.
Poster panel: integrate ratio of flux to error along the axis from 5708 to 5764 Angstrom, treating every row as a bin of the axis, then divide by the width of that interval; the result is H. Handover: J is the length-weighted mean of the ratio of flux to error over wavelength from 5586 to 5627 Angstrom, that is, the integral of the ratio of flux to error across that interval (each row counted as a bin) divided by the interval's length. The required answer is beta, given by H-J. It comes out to 4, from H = 29.2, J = 25.7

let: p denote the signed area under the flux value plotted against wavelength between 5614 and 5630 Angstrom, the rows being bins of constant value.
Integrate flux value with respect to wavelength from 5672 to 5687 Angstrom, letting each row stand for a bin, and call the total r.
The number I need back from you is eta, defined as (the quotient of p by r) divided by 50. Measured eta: 0.0207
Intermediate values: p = 501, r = 485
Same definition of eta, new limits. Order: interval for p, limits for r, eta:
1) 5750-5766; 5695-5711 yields 0.0212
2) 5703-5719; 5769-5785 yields 0.0188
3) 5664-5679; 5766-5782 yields 0.0185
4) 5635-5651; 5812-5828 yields 0.0188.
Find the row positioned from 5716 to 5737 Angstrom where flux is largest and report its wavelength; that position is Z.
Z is 5735.89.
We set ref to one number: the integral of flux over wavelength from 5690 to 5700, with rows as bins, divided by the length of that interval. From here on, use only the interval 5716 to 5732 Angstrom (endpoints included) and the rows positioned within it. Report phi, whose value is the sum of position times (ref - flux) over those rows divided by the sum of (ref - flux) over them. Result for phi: 5724.9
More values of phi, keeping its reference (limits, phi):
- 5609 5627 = 5619.7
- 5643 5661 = 5654.6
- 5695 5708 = 5705.0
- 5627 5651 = 5639.4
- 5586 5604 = 5595.8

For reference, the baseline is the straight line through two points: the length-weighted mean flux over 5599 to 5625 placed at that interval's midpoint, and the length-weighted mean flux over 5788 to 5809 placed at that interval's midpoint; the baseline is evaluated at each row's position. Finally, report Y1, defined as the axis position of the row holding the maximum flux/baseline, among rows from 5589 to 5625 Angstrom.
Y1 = 5605.33 Angstrom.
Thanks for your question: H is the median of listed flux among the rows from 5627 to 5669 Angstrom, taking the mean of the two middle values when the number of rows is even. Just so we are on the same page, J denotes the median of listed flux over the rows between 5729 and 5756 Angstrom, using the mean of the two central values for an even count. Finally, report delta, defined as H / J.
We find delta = 0.94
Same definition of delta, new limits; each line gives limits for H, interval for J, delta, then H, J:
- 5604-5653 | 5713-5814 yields 0.95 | 31.8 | 33.6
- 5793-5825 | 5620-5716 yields 1.06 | 33.7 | 31.8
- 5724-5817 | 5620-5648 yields 1.07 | 33.5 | 31.4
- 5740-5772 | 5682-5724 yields 1.04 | 33.6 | 32.3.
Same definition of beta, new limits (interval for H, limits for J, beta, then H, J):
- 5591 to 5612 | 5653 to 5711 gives -2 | 25.6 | 27.1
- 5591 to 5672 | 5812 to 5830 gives -4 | 26.2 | 30.4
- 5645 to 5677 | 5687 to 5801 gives -2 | 26.9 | 29.0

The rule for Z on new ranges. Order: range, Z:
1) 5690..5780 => 5735.89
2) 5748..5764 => 5757.06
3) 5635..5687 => 5667.62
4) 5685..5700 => 5693.78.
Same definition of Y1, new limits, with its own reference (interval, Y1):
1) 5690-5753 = 5735.89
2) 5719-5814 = 5735.89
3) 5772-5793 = 5775.65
